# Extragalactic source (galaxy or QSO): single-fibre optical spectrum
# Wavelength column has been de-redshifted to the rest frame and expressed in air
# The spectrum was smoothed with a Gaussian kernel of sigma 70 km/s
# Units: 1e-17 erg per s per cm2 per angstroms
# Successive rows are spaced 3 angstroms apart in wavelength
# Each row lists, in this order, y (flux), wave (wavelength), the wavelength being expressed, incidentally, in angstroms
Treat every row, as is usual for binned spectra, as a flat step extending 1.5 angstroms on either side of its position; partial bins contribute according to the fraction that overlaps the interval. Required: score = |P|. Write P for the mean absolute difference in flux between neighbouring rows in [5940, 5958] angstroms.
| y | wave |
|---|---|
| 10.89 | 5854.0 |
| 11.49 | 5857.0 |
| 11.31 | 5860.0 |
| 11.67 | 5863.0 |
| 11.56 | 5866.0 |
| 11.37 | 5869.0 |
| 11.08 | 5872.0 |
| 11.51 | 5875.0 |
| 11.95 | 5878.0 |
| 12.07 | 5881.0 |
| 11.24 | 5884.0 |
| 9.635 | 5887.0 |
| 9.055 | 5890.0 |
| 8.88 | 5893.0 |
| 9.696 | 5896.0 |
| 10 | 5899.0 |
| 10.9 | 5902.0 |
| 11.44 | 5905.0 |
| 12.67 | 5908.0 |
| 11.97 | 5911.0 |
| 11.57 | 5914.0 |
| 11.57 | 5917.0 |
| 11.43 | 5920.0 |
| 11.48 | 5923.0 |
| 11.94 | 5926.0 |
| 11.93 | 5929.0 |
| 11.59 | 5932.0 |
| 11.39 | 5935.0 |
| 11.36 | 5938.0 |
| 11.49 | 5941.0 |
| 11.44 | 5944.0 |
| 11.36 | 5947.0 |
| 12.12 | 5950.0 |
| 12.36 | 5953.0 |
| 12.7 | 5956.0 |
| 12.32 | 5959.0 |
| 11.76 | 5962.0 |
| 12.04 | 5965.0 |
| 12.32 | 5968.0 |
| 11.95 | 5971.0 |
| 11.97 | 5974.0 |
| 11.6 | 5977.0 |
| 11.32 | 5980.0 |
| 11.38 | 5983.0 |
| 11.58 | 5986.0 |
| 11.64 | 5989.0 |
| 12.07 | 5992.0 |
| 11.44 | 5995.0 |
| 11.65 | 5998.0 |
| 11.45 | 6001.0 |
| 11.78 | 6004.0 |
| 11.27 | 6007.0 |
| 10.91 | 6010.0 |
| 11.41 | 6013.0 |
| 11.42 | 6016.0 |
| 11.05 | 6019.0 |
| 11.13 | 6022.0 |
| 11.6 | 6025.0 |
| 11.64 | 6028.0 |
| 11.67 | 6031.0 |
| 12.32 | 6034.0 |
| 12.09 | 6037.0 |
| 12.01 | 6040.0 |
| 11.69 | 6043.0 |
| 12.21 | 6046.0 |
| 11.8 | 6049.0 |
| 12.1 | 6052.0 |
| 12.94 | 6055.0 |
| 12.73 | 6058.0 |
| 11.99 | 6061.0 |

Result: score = 0.29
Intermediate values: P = 0.29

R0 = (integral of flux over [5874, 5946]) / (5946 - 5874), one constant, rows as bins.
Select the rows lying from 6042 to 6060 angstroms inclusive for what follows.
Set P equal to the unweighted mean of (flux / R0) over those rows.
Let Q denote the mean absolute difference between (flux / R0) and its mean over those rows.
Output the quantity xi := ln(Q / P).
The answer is -3.44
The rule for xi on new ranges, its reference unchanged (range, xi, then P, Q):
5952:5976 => -3.90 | 1.09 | 0.022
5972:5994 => -4.01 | 1.04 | 0.019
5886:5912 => -2.22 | 0.94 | 0.101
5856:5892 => -2.89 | 1.00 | 0.055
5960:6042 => -3.71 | 1.04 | 0.026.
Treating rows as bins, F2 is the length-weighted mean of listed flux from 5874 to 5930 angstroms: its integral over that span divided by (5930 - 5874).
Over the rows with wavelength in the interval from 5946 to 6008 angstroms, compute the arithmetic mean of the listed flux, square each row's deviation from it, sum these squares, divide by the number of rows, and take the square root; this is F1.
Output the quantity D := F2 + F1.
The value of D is 11.5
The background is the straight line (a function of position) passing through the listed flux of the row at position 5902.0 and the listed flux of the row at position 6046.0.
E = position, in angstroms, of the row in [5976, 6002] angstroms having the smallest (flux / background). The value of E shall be 6001.0 angstroms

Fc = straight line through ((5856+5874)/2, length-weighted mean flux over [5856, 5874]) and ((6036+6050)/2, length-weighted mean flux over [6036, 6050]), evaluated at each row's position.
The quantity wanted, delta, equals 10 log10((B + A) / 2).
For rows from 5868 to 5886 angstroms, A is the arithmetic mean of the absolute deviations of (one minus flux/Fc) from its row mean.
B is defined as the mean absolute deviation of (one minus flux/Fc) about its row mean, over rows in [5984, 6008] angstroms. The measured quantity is -16.8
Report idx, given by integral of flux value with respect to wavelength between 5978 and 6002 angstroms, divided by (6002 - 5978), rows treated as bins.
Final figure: 11.57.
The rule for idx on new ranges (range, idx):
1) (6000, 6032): 11.39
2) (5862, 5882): 11.59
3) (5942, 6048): 11.73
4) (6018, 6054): 11.80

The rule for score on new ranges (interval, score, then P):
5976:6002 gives 0.26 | 0.26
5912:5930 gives 0.13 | 0.13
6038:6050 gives 0.42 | 0.42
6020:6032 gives 0.18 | 0.18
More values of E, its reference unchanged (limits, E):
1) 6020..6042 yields 6022.0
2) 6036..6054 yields 6043.0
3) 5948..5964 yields 5962.0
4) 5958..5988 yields 5980.0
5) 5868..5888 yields 5887.0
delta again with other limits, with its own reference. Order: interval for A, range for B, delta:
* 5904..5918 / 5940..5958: -14.4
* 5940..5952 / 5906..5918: -15.6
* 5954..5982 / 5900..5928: -15.4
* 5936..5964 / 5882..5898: -13.4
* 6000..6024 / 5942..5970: -16.2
